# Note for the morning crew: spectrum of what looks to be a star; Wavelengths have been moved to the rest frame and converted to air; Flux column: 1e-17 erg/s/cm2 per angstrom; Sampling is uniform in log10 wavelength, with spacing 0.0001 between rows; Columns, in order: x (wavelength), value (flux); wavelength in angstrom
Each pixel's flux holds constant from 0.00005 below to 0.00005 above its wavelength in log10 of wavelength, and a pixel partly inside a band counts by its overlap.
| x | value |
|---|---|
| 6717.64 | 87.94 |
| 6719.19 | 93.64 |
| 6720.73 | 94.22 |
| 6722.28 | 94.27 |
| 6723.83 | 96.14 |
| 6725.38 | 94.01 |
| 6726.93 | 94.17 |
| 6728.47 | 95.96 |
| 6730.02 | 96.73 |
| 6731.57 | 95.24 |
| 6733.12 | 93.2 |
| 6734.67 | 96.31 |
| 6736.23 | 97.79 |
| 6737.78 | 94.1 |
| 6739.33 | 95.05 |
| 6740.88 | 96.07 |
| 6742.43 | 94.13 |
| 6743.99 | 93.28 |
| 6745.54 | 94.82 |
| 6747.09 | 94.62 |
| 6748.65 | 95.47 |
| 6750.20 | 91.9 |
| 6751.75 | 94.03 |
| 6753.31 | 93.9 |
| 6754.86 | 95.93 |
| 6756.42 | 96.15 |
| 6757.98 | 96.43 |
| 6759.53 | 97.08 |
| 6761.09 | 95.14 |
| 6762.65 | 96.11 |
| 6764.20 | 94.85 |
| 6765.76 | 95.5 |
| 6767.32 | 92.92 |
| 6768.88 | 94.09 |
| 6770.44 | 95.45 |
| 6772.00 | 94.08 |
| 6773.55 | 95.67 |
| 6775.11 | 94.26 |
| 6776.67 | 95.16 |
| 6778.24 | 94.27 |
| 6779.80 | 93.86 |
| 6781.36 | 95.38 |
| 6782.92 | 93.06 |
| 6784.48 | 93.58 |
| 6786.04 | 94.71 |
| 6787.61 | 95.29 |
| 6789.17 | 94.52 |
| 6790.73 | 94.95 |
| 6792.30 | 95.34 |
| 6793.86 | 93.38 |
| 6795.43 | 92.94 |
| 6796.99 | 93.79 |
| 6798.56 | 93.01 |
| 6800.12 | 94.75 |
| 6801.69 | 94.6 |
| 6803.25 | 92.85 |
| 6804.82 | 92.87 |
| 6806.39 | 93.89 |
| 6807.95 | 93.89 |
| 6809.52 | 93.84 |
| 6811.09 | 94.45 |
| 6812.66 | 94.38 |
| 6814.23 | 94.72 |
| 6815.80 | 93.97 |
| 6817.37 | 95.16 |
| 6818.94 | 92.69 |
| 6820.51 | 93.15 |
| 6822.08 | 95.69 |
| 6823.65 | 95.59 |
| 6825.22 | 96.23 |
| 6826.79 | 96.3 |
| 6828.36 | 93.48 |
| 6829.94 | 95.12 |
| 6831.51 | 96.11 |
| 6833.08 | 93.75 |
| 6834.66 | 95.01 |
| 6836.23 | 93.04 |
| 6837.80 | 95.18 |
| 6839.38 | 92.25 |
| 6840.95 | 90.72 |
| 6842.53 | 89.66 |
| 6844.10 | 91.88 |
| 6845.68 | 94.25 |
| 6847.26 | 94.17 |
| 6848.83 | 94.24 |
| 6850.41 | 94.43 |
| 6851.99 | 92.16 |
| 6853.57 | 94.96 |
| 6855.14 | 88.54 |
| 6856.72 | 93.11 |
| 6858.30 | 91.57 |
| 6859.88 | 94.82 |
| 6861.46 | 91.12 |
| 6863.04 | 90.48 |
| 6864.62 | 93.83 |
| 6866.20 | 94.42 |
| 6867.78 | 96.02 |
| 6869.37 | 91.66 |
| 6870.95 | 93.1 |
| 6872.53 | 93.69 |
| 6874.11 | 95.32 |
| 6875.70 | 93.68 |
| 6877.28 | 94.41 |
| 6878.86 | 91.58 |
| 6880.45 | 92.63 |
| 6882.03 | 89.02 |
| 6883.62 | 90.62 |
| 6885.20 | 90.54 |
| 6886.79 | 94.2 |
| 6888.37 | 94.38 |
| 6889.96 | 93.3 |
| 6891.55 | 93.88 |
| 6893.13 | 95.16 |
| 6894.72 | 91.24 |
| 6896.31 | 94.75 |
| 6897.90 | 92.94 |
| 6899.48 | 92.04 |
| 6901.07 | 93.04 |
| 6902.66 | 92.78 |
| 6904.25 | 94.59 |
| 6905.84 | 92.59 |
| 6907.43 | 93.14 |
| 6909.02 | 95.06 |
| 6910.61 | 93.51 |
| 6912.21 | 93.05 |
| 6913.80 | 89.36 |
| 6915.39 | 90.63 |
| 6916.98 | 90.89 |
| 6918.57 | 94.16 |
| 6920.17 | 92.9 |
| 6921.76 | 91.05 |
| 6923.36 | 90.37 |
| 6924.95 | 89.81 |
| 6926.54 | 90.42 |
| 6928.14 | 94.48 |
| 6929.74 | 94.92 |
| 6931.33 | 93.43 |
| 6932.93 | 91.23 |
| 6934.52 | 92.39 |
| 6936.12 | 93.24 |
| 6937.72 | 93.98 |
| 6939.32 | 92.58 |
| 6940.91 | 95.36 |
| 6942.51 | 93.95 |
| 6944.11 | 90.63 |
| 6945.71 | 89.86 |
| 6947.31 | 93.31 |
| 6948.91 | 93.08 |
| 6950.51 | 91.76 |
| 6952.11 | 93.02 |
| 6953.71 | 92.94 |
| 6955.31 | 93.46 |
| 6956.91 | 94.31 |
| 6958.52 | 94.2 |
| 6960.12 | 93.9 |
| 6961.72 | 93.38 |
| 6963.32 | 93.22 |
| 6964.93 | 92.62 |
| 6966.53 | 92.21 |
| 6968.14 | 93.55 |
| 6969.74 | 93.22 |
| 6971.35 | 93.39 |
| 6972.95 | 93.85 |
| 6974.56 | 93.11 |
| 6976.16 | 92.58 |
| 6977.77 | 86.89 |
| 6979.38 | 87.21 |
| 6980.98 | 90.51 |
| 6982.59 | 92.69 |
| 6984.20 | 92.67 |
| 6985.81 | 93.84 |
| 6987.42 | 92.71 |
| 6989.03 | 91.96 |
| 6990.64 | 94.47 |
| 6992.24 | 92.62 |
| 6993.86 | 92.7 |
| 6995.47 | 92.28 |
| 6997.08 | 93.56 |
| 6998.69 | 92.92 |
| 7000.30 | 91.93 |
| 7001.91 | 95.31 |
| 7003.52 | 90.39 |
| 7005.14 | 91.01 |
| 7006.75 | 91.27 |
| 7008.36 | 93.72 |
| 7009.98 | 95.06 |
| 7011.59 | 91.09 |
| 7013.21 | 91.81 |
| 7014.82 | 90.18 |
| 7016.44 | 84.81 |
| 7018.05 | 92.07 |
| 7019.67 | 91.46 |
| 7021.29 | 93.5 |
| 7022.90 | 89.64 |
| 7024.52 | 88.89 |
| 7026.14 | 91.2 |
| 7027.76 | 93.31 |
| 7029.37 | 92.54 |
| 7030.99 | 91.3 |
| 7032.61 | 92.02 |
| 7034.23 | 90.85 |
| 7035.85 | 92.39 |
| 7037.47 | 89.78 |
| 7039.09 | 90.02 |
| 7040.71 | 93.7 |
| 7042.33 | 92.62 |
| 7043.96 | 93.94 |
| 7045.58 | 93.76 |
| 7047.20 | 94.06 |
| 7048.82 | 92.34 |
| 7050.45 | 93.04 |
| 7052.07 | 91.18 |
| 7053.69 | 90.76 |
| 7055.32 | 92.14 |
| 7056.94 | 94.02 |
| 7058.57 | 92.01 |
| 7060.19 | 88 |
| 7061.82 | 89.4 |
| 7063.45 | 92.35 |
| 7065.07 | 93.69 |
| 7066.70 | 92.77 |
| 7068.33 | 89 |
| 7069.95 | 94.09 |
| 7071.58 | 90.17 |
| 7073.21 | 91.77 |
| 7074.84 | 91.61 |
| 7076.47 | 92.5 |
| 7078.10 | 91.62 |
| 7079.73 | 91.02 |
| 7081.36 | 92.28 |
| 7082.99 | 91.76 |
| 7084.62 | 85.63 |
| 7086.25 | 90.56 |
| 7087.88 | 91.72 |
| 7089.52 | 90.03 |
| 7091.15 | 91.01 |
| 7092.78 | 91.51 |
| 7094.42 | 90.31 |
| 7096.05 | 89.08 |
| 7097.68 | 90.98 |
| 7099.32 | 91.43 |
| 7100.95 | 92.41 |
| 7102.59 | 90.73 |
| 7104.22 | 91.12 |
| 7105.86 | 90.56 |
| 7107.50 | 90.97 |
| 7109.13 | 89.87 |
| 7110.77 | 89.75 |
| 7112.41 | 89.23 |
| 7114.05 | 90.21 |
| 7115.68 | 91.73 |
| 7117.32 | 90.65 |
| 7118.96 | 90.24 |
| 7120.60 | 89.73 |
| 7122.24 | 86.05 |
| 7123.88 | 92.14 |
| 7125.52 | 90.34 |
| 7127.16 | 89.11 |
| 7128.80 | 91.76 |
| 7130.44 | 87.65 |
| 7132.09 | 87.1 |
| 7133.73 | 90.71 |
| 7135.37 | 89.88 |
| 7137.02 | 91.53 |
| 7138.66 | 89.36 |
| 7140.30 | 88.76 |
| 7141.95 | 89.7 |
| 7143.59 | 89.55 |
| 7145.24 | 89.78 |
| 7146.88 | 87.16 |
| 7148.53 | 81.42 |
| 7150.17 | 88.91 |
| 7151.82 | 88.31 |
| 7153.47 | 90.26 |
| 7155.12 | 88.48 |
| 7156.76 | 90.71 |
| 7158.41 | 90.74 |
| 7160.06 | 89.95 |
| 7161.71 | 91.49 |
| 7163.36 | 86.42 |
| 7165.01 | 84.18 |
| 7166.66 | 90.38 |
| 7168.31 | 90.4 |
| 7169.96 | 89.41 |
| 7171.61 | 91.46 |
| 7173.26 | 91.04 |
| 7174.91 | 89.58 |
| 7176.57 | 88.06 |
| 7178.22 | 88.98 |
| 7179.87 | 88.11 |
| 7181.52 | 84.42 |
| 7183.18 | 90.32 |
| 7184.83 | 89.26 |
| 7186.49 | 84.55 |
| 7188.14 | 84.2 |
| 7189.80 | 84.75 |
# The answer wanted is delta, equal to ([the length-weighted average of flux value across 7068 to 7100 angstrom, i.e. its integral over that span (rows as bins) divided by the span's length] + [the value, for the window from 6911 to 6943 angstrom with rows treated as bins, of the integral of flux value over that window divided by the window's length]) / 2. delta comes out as 91.7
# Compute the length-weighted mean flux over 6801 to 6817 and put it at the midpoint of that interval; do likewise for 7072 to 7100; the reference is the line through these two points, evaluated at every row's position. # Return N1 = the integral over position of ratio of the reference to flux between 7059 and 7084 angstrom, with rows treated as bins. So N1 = 25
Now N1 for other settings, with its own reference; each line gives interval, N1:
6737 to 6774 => 37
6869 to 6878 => 9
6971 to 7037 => 66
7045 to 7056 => 11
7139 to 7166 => 28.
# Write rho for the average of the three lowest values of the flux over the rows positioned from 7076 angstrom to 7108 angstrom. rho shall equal 88.2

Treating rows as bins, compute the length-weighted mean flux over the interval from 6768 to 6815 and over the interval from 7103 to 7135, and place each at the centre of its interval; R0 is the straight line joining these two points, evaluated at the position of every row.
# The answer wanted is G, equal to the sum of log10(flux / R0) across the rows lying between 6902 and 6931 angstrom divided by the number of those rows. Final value -0.0009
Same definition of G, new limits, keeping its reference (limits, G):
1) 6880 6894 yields -0.0017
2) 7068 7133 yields 0.0013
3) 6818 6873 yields -0.0002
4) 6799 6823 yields 0.0004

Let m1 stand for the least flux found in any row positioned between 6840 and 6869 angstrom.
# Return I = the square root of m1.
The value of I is 9.41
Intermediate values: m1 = 88.54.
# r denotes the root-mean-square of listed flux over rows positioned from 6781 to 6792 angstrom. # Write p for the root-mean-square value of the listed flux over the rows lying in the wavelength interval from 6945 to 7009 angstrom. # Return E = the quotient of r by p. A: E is 1.02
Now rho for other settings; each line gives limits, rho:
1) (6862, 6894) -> 90.0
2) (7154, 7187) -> 84.4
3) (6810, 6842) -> 91.9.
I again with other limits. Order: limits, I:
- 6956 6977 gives 9.60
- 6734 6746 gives 9.66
